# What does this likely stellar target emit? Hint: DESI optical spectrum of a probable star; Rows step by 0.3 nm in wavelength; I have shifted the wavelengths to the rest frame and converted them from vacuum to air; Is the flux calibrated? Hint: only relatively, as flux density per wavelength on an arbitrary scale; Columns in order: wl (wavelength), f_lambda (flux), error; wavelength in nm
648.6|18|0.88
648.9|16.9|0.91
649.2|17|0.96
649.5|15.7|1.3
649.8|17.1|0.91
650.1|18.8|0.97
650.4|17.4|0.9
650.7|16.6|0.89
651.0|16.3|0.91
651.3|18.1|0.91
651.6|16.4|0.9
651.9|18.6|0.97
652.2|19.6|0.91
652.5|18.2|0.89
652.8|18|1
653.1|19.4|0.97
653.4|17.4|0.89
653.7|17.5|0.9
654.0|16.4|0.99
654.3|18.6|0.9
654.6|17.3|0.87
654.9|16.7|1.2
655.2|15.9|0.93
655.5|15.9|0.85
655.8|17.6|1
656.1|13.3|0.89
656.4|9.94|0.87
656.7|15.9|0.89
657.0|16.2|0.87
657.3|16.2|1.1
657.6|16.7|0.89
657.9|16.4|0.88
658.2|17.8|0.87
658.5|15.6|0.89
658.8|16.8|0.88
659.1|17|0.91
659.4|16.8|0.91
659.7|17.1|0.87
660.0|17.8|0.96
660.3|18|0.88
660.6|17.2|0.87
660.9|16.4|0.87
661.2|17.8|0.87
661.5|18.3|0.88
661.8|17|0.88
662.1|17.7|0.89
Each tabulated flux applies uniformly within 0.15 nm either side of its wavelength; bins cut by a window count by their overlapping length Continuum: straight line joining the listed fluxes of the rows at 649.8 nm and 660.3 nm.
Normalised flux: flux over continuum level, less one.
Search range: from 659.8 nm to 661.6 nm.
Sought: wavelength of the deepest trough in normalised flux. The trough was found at 660.9 nm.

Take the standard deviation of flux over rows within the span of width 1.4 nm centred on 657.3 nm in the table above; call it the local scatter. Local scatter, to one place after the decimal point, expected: 0.3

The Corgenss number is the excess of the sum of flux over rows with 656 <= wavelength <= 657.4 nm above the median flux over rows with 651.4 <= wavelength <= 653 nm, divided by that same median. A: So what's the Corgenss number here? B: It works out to 2.93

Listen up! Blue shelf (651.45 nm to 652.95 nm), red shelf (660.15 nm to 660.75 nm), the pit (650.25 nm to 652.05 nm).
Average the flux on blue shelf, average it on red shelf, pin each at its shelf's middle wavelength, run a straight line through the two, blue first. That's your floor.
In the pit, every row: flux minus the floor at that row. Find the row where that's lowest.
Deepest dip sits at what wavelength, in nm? 651.0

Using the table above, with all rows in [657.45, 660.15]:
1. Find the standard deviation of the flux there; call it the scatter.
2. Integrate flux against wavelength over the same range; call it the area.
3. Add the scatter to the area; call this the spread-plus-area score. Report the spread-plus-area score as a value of 46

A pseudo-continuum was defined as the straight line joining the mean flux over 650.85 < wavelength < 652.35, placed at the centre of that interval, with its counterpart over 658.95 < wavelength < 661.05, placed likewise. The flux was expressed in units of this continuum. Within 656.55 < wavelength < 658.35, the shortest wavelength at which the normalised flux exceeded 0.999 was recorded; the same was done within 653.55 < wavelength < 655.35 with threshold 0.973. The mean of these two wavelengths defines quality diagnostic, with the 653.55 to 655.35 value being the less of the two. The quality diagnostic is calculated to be 655.95 nm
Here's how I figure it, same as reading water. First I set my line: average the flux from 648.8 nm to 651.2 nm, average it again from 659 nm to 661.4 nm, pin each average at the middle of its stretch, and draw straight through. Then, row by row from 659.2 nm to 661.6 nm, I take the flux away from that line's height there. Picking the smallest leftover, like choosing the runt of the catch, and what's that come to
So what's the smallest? -1.0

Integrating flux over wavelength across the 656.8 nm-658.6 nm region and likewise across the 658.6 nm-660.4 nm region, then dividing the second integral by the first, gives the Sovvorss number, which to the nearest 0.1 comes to 1.0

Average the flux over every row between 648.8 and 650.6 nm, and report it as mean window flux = 17.1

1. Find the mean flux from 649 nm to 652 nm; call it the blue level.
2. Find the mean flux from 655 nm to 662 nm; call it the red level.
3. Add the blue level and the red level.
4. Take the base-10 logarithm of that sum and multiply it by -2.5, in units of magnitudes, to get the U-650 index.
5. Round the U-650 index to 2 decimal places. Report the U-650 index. -3.82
